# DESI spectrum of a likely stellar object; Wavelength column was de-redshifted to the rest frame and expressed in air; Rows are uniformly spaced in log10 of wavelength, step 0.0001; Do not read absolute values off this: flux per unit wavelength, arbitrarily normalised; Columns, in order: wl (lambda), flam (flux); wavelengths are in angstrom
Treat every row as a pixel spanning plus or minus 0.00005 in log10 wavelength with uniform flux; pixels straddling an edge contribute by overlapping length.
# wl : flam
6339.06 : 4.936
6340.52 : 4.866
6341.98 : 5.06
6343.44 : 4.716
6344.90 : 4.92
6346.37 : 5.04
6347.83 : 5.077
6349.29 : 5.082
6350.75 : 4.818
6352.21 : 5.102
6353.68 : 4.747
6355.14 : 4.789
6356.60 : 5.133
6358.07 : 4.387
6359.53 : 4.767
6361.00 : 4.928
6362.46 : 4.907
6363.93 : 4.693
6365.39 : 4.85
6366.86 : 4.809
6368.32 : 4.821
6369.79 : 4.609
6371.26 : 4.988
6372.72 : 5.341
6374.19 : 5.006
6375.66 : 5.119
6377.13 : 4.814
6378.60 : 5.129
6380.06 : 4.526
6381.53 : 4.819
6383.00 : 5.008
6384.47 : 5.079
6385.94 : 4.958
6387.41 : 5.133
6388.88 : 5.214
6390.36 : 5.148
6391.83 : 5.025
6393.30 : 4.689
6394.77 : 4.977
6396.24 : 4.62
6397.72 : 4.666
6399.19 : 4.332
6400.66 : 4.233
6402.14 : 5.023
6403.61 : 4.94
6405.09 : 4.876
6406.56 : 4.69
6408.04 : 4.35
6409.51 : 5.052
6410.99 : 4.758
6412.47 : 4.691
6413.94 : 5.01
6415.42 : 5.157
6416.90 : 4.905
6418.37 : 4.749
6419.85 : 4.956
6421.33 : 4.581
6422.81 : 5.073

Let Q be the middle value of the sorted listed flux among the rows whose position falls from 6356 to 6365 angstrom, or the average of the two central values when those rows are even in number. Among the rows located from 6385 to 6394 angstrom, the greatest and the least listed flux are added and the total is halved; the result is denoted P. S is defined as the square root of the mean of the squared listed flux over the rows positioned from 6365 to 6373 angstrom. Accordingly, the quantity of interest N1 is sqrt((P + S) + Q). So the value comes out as 3.83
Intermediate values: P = 4.95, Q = 4.8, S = 4.91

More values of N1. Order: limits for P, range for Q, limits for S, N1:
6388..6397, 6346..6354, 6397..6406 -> 3.83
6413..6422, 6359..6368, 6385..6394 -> 3.84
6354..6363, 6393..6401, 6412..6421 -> 3.78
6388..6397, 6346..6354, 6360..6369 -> 3.85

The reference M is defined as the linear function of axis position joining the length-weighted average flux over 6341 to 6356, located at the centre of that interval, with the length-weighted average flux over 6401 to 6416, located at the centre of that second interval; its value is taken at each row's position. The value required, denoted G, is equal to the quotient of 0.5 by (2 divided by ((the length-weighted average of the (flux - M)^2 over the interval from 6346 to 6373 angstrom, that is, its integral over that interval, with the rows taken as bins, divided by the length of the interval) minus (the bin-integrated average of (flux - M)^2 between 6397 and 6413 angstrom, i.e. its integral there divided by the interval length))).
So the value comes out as -0.013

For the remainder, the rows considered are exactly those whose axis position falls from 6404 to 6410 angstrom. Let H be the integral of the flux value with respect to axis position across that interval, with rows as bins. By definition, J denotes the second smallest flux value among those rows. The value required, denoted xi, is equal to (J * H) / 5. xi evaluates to 26.7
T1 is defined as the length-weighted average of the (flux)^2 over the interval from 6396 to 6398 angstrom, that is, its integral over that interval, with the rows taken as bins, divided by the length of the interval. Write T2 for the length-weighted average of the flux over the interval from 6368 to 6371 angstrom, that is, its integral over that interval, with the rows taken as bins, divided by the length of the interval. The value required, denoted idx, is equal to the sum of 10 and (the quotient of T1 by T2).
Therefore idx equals 14.5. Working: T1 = 21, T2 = 4.73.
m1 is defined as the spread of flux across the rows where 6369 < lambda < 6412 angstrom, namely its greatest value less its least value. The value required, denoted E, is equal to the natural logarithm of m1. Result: 0.10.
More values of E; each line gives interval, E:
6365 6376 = -0.31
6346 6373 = -0.05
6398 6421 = -0.08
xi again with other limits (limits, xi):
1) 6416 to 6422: 27.4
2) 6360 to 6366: 28.2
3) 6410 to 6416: 28.0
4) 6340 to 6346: 28.6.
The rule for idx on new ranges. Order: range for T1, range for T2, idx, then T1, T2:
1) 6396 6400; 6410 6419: 14.2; 20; 4.89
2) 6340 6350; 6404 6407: 15.1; 25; 4.81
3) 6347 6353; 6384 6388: 15.0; 25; 5.05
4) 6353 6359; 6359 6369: 14.7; 23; 4.83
